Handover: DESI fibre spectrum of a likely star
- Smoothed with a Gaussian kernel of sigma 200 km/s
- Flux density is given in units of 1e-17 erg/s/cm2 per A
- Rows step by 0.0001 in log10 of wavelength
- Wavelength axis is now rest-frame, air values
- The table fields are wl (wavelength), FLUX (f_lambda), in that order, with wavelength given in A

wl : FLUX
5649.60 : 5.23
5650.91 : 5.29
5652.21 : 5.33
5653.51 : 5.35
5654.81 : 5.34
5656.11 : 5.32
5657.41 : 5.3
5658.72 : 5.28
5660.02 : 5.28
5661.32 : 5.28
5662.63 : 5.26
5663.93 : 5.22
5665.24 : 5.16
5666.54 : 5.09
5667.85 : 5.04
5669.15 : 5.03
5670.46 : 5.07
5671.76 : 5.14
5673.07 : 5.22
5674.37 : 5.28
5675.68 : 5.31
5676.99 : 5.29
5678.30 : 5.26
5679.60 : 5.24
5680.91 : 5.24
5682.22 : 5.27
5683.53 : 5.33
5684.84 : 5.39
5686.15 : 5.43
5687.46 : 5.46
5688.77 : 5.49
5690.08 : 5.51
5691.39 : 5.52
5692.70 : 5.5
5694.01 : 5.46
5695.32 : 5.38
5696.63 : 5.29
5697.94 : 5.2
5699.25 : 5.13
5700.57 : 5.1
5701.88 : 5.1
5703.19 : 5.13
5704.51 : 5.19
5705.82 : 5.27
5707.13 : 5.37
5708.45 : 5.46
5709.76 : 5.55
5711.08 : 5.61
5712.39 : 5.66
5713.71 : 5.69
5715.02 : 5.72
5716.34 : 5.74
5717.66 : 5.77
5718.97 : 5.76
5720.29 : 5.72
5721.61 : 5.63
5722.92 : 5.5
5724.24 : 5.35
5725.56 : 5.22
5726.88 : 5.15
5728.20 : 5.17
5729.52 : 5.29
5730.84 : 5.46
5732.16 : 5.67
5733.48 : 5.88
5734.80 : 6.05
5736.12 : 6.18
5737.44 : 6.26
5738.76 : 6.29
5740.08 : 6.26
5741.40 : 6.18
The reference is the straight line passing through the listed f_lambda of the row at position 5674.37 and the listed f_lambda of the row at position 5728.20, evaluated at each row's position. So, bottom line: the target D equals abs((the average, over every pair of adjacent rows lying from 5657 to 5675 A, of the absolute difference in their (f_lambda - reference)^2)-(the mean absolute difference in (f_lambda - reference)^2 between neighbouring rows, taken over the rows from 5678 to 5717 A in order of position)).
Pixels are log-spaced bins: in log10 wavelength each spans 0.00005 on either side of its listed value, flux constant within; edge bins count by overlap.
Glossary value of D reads 0.006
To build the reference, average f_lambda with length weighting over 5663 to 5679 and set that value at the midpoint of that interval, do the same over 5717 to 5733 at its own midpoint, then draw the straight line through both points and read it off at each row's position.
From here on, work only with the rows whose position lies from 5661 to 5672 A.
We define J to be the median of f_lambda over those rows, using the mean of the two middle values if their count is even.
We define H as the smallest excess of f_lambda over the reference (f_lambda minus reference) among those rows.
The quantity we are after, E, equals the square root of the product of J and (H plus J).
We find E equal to 5.07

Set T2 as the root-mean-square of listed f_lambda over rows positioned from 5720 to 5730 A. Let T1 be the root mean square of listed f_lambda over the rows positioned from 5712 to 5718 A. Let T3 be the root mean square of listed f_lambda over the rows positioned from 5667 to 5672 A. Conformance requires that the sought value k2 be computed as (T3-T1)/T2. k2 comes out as -0.12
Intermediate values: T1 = 5.72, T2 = 5.38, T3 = 5.07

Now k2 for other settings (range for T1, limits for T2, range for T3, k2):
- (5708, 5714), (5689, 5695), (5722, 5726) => -0.04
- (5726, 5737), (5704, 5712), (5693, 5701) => -0.07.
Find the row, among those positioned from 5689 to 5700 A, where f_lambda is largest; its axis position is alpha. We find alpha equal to 5691.39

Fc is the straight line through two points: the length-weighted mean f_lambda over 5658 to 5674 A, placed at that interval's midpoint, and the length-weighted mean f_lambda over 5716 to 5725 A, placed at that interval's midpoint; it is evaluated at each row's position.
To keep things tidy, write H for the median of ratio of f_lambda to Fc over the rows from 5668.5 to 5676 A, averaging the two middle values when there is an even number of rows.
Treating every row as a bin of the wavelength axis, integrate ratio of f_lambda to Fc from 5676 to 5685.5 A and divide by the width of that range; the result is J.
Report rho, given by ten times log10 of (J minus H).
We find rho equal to -21.5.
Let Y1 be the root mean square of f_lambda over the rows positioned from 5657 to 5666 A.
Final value 5.25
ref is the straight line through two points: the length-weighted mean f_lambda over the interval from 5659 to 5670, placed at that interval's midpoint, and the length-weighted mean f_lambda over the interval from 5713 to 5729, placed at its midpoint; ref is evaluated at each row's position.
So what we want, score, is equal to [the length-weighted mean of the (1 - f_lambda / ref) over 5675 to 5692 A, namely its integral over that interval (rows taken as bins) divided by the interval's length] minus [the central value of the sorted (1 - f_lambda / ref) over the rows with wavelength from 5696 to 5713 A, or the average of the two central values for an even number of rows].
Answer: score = -0.04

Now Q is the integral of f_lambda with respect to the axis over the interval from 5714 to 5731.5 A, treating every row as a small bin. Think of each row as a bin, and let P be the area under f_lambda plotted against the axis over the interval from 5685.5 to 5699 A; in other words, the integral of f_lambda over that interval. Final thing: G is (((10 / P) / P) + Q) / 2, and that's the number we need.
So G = 48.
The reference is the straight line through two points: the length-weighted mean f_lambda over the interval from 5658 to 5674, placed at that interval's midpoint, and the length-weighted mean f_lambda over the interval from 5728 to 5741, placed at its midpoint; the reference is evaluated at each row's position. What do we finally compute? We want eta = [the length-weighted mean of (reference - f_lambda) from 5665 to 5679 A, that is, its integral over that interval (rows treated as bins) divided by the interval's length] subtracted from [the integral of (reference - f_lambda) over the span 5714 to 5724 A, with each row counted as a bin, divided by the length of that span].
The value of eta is 0.0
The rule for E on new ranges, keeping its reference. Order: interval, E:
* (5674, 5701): 5.19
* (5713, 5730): 5.46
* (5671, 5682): 5.23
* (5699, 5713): 5.14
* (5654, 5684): 5.19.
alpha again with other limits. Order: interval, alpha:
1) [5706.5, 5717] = 5716.34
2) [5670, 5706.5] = 5691.39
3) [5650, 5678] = 5653.51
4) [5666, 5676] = 5675.68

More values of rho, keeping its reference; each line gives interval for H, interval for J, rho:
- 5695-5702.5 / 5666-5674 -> -14.9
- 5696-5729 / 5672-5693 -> -14.7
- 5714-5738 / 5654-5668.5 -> -19.0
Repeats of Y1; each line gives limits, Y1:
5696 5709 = 5.23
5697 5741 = 5.57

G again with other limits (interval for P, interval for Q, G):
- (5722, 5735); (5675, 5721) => 125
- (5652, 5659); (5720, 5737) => 47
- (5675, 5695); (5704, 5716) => 33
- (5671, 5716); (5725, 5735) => 27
